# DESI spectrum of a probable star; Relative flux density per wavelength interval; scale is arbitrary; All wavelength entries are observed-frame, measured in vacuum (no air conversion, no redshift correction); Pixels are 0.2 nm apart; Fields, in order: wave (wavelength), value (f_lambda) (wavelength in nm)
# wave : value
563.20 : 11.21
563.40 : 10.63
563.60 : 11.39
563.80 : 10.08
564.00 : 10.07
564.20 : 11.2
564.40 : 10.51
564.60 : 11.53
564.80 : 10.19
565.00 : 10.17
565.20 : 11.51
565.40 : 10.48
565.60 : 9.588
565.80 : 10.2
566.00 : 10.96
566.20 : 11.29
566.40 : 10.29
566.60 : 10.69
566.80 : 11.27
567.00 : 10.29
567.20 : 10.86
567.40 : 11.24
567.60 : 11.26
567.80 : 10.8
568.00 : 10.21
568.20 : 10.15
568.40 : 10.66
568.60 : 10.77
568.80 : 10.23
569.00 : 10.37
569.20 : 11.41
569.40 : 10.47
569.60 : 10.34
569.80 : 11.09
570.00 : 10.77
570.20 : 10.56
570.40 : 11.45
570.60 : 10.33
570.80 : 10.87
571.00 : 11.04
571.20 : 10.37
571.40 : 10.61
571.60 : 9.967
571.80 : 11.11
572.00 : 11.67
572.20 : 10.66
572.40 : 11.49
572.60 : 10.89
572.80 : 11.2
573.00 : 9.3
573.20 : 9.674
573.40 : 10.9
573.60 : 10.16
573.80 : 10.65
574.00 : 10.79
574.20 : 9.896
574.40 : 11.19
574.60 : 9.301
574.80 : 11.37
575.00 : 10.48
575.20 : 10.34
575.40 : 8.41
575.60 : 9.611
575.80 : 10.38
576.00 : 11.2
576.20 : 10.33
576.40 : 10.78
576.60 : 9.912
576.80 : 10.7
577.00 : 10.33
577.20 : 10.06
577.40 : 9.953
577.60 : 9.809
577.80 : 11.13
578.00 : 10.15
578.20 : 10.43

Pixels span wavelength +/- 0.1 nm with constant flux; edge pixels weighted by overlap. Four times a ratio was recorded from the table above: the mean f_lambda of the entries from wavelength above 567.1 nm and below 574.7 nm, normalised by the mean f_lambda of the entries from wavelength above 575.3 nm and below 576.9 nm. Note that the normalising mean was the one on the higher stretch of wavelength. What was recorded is 4.19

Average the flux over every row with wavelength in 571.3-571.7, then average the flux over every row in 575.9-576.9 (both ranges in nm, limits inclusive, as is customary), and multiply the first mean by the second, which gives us 109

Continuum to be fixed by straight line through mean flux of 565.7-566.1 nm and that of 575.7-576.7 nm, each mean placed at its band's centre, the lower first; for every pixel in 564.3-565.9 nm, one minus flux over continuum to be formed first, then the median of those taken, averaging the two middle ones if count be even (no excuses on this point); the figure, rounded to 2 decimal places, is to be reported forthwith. 0.02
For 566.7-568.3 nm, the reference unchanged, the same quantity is -0.02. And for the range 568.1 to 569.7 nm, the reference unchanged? 0.01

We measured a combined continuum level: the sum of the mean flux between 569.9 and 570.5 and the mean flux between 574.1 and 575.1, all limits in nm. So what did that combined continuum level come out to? 21.4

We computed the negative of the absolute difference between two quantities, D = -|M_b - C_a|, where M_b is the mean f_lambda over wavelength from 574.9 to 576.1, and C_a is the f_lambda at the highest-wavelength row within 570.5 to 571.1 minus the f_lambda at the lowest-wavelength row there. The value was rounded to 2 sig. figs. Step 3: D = -9.4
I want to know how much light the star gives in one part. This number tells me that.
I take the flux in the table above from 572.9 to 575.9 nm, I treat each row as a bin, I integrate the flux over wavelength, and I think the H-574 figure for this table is 30.5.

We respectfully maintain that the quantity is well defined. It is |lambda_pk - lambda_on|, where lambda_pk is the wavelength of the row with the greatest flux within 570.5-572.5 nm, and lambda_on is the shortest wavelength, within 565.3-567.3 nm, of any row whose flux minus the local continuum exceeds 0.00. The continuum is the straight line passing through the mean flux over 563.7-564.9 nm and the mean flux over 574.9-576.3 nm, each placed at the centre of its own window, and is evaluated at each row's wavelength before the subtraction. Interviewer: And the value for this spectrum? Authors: 6.00 nm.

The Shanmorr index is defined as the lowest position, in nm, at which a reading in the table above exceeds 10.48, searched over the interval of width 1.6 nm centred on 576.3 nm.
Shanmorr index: 576.00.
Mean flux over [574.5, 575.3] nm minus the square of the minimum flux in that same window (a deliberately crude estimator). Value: -76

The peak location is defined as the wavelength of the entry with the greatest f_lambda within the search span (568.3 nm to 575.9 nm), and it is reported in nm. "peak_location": 572.00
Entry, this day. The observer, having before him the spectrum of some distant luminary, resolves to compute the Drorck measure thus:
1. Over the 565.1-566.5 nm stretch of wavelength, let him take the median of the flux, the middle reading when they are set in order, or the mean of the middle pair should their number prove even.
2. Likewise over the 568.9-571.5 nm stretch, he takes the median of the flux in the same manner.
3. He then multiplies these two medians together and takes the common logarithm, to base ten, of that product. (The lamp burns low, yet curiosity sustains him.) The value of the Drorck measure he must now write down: 2.05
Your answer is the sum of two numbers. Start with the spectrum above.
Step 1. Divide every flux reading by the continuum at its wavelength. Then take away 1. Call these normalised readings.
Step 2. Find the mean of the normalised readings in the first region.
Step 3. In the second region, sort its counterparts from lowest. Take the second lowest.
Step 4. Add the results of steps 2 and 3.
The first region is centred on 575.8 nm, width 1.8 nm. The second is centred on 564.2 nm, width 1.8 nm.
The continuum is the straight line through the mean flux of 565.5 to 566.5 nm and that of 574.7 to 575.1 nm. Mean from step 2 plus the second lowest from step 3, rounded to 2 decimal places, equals -0.10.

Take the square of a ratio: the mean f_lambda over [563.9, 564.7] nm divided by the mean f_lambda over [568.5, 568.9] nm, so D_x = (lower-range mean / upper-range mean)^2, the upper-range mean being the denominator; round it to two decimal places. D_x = 1.06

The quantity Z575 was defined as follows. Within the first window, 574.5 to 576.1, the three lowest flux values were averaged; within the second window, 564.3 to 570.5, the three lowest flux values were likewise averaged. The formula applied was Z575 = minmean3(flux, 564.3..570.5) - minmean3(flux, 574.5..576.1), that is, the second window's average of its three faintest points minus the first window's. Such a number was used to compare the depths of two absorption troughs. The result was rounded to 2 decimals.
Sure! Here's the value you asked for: 0.86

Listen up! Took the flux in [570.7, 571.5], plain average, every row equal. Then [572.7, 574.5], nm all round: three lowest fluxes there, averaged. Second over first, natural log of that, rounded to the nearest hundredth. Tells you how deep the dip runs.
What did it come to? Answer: -0.11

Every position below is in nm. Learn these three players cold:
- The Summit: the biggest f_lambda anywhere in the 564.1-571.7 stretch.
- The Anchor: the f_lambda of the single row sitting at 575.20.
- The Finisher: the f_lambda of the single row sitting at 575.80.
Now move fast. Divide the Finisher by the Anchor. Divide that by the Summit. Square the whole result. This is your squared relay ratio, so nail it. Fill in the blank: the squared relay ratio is 0.0076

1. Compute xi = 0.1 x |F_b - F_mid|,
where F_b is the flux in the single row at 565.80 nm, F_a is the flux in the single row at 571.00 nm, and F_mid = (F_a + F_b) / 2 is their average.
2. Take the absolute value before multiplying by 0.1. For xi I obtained 0.042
